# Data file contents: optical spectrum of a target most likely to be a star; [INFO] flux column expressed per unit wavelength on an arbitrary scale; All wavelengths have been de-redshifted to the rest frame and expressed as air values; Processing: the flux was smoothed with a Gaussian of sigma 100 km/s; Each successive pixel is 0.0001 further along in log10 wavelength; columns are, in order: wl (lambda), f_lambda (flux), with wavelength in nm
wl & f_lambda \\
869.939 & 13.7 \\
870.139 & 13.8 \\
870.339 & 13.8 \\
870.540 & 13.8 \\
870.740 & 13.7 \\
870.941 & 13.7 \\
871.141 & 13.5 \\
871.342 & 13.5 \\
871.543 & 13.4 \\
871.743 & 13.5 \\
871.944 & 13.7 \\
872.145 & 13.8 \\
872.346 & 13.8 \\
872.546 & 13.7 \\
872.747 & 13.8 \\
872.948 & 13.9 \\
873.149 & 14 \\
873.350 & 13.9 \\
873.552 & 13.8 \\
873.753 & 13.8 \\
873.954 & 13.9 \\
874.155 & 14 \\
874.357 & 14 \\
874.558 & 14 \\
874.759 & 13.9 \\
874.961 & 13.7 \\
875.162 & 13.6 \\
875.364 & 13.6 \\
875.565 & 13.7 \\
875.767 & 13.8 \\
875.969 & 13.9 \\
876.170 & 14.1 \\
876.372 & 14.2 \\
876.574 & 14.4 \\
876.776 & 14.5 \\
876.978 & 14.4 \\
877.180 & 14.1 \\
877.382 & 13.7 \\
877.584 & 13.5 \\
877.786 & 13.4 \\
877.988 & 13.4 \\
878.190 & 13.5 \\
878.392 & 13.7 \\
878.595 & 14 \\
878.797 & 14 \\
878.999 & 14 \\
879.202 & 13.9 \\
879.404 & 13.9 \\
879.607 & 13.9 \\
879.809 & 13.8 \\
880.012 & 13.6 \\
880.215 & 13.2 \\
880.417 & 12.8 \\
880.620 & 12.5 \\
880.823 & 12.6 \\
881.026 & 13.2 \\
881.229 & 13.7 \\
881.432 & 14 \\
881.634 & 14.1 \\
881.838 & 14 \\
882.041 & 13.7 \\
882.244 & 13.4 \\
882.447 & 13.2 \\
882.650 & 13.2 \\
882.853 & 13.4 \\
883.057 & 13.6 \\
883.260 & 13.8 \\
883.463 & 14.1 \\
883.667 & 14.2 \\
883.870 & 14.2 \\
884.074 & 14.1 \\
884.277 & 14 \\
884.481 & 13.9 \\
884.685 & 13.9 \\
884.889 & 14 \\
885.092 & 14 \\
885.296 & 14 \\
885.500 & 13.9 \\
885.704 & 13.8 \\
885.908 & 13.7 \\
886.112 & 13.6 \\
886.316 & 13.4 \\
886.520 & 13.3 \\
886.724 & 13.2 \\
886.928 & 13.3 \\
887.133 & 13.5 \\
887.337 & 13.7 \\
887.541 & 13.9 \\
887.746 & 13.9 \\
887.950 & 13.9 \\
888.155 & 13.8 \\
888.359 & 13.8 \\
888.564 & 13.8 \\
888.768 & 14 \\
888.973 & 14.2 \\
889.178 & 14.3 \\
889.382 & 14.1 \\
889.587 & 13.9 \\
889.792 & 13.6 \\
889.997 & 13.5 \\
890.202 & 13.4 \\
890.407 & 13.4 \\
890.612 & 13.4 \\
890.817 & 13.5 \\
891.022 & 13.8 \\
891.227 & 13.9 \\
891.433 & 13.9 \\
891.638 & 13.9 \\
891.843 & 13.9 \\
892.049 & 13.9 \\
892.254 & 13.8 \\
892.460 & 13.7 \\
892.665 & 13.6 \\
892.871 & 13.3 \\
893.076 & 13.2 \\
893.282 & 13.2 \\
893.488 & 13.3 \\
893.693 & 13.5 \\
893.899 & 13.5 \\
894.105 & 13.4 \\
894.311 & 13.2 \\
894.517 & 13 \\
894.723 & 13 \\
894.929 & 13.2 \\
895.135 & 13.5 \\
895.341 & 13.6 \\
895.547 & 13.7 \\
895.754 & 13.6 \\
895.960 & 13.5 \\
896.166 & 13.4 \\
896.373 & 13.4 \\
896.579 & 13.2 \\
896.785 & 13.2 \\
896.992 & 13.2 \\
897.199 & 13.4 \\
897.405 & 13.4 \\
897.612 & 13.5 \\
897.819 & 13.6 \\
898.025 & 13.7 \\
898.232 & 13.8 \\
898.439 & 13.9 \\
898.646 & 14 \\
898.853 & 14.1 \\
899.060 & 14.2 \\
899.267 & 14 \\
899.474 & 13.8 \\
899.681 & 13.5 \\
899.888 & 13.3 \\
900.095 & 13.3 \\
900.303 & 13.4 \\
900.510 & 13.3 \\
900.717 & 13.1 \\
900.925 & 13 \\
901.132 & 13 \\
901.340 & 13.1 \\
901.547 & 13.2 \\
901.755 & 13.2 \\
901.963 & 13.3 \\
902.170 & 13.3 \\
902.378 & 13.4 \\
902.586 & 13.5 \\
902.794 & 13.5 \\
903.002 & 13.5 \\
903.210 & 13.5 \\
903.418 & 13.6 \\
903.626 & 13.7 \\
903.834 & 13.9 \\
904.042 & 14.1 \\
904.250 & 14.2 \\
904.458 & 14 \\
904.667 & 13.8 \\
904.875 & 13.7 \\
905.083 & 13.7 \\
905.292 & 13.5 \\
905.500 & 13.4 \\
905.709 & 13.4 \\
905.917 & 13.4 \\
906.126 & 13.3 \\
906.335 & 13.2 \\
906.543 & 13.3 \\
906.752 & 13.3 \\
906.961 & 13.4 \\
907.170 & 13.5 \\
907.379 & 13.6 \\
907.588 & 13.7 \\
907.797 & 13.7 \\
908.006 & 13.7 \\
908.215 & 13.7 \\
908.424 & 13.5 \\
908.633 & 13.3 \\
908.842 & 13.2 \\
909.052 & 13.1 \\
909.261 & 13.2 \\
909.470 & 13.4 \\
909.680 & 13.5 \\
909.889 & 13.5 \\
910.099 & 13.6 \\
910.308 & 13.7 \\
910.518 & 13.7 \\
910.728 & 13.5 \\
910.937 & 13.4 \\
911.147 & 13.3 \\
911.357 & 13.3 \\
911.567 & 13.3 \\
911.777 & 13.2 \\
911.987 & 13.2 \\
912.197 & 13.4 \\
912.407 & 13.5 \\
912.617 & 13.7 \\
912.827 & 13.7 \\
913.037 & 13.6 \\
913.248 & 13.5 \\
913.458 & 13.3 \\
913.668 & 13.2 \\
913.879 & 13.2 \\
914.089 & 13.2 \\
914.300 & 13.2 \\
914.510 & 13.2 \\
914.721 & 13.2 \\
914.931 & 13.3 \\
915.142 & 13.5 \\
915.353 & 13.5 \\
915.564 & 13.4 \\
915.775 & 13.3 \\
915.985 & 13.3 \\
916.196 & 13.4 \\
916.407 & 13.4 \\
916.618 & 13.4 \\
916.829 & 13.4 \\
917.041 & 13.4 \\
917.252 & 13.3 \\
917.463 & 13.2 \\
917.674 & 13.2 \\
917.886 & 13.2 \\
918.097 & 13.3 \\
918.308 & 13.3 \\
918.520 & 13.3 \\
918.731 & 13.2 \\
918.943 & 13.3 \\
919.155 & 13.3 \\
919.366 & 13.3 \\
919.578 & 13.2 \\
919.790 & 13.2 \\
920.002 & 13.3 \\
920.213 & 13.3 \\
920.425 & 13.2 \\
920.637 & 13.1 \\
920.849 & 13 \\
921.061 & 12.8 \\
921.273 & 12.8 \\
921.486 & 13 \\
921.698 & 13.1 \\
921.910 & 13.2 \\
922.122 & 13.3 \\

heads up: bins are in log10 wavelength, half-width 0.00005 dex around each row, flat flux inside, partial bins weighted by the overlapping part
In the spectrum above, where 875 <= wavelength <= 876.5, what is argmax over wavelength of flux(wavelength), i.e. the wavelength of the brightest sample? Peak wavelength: 876.372 nm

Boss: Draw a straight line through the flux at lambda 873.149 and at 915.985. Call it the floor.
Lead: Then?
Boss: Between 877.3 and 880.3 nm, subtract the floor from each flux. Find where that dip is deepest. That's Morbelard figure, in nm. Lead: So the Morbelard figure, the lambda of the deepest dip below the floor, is 880.215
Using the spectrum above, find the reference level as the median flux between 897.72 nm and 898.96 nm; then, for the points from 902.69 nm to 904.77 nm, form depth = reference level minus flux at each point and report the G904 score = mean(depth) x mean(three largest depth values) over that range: 0.0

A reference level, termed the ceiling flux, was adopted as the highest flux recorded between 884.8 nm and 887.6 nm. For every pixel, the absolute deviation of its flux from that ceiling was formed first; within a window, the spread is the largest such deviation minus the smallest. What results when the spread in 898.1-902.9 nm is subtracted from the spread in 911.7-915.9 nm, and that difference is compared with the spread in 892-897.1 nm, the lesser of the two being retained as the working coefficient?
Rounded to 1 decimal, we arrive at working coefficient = -0.5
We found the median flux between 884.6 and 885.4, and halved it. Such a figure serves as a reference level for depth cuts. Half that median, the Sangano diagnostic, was 7.00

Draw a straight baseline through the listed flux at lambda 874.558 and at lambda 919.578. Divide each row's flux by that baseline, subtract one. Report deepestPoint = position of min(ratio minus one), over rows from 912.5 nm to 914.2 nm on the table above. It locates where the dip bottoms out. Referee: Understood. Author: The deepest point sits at 913.668 nm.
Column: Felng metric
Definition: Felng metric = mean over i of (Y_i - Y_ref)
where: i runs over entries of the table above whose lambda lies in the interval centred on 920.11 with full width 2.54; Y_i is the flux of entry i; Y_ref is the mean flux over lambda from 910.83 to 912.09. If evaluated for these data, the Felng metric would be -0.1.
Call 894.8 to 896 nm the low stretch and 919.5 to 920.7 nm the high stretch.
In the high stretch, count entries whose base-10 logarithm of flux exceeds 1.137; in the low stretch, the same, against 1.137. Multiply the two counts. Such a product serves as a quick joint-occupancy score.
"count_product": 0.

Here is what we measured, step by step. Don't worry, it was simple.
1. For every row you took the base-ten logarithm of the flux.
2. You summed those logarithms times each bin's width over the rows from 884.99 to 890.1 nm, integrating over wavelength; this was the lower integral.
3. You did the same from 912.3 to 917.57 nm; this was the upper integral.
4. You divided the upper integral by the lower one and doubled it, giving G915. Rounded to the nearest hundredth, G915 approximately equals 2.04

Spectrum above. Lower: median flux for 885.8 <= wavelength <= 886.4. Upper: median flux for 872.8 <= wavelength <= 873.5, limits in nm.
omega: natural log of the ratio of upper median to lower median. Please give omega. 0.022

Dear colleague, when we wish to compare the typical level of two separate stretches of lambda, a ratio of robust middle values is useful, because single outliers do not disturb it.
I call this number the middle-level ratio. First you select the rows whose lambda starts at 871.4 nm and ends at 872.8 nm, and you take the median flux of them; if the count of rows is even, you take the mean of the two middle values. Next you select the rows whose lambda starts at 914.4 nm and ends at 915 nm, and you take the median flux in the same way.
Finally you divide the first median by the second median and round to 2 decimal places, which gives 1.04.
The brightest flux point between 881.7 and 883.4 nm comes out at 14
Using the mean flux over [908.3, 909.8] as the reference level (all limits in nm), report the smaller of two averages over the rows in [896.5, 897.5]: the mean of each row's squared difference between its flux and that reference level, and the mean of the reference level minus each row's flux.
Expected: 0.01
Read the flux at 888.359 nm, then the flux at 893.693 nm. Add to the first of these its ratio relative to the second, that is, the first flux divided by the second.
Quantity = 14.8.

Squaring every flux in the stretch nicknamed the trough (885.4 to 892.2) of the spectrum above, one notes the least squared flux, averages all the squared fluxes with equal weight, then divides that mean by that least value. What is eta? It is 1.08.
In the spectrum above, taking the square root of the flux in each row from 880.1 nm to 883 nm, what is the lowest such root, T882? 3.54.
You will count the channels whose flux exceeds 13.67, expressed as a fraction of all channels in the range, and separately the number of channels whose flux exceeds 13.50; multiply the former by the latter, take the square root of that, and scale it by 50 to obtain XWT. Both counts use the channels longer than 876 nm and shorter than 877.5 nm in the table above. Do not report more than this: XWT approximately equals 132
